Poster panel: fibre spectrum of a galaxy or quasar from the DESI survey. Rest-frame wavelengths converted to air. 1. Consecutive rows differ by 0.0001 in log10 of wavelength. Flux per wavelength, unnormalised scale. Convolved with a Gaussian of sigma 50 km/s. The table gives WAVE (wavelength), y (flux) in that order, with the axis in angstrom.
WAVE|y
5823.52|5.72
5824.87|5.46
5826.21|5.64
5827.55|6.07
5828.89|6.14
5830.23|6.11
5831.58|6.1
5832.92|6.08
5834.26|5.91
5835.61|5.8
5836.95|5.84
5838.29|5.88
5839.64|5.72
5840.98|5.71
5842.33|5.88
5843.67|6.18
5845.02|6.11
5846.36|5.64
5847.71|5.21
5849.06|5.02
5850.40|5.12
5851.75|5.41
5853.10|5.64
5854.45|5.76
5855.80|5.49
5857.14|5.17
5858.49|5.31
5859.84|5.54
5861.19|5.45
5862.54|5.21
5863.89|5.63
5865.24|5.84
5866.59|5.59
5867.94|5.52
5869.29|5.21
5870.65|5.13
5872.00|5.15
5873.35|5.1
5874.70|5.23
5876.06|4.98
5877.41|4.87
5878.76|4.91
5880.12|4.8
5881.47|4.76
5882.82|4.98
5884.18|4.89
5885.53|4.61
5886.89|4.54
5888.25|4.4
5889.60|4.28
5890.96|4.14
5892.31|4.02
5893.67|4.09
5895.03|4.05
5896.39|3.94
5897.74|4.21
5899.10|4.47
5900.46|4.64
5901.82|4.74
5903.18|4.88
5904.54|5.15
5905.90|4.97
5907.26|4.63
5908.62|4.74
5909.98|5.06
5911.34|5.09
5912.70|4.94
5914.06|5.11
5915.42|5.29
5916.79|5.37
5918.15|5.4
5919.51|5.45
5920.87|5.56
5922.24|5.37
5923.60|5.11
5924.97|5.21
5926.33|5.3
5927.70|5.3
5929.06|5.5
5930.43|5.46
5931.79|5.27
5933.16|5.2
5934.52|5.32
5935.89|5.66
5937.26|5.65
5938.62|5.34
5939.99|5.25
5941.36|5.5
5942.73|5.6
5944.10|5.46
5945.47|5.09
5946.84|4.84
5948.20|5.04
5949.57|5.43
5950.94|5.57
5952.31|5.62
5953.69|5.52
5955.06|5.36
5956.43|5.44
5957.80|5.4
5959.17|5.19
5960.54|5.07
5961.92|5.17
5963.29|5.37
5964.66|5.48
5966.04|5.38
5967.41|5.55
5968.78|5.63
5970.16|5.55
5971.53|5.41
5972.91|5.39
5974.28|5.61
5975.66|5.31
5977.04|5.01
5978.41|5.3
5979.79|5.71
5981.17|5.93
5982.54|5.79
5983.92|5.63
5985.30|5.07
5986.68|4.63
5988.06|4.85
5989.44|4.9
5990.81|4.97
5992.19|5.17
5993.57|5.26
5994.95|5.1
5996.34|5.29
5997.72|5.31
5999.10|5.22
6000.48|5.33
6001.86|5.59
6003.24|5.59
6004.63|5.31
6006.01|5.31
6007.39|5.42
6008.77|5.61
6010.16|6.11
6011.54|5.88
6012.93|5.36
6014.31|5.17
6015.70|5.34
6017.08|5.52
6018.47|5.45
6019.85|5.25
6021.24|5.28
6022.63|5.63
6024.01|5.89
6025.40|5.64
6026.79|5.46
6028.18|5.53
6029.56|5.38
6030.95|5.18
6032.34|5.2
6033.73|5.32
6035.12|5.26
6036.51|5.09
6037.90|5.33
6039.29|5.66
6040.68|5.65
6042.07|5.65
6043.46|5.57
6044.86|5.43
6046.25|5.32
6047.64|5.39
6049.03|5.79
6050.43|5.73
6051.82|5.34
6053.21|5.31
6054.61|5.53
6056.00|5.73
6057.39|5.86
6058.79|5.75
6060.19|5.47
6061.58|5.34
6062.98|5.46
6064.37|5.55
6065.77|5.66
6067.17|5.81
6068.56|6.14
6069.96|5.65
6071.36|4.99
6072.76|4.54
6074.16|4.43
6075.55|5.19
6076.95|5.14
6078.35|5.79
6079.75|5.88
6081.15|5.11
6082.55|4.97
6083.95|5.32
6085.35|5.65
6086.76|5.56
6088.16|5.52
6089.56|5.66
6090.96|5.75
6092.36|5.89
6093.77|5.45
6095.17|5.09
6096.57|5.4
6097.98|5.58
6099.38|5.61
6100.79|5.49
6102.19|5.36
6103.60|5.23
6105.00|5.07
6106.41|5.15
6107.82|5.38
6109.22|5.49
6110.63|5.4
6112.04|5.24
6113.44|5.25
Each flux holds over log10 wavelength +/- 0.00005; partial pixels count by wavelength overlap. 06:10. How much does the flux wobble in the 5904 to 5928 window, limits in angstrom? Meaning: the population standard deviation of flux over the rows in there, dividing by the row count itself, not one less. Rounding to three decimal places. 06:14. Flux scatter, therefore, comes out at 0.237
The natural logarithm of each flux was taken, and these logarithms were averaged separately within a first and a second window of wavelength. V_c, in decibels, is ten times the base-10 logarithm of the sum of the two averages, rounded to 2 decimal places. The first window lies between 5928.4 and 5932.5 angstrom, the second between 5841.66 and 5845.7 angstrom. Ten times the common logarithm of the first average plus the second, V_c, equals 5.43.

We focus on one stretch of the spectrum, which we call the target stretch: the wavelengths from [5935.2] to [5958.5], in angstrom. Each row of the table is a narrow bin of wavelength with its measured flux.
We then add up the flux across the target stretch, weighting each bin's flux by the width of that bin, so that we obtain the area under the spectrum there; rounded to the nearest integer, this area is 126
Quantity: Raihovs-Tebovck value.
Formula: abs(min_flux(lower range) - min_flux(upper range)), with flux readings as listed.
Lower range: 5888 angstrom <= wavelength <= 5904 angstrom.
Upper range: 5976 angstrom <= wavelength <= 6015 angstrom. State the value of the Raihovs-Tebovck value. 0.7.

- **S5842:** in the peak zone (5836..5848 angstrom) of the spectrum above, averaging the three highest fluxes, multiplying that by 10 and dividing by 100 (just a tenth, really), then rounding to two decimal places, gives 0.61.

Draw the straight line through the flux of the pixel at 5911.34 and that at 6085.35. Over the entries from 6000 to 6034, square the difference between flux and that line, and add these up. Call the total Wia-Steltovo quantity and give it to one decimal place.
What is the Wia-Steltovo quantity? 1.5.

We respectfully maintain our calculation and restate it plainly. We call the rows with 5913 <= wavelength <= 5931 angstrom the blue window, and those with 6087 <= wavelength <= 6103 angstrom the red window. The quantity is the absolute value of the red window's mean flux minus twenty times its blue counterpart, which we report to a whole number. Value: 101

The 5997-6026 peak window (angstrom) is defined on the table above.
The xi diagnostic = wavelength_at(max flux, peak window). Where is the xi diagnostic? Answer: 6010.16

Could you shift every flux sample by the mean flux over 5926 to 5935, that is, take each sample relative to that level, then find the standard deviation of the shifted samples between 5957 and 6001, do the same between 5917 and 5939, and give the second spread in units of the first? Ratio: 0.55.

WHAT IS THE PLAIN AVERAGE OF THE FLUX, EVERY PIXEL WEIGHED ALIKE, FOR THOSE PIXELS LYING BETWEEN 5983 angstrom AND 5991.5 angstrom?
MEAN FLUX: 5.0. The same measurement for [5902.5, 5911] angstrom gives 4.9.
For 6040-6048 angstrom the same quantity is 5.5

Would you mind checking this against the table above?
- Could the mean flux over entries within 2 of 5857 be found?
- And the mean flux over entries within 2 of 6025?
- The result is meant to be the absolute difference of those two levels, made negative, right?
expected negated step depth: -0.34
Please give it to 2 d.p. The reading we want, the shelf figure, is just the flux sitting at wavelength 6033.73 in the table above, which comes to 5.32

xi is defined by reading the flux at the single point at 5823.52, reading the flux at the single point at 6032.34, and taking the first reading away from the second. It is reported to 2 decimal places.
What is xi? -0.52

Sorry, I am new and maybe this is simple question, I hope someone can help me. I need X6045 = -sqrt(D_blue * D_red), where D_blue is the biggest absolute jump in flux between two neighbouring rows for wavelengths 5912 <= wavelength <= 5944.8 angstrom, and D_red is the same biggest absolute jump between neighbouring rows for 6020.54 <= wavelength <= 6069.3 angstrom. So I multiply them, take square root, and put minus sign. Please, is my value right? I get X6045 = -0.37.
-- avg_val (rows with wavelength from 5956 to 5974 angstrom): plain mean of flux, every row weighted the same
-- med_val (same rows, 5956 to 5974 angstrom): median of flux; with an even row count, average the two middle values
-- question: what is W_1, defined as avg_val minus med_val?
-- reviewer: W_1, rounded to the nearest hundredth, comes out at -0.01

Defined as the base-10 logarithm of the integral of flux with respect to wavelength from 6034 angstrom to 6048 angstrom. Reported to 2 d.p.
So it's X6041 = 1.88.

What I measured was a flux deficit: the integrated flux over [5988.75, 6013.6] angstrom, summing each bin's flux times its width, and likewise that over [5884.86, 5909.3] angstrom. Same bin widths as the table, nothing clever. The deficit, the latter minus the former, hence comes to -24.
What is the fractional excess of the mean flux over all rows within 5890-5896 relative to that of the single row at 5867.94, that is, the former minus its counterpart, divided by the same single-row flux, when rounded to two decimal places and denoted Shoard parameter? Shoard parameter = -0.26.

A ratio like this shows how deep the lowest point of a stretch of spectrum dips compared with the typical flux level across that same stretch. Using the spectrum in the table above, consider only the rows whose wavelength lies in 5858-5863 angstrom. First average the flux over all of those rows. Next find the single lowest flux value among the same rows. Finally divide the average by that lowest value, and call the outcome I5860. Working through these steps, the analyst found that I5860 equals 1.03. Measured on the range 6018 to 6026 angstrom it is 1.05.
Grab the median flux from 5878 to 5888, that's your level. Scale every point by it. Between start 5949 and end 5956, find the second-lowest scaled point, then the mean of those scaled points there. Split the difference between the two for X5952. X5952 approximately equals 1.14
